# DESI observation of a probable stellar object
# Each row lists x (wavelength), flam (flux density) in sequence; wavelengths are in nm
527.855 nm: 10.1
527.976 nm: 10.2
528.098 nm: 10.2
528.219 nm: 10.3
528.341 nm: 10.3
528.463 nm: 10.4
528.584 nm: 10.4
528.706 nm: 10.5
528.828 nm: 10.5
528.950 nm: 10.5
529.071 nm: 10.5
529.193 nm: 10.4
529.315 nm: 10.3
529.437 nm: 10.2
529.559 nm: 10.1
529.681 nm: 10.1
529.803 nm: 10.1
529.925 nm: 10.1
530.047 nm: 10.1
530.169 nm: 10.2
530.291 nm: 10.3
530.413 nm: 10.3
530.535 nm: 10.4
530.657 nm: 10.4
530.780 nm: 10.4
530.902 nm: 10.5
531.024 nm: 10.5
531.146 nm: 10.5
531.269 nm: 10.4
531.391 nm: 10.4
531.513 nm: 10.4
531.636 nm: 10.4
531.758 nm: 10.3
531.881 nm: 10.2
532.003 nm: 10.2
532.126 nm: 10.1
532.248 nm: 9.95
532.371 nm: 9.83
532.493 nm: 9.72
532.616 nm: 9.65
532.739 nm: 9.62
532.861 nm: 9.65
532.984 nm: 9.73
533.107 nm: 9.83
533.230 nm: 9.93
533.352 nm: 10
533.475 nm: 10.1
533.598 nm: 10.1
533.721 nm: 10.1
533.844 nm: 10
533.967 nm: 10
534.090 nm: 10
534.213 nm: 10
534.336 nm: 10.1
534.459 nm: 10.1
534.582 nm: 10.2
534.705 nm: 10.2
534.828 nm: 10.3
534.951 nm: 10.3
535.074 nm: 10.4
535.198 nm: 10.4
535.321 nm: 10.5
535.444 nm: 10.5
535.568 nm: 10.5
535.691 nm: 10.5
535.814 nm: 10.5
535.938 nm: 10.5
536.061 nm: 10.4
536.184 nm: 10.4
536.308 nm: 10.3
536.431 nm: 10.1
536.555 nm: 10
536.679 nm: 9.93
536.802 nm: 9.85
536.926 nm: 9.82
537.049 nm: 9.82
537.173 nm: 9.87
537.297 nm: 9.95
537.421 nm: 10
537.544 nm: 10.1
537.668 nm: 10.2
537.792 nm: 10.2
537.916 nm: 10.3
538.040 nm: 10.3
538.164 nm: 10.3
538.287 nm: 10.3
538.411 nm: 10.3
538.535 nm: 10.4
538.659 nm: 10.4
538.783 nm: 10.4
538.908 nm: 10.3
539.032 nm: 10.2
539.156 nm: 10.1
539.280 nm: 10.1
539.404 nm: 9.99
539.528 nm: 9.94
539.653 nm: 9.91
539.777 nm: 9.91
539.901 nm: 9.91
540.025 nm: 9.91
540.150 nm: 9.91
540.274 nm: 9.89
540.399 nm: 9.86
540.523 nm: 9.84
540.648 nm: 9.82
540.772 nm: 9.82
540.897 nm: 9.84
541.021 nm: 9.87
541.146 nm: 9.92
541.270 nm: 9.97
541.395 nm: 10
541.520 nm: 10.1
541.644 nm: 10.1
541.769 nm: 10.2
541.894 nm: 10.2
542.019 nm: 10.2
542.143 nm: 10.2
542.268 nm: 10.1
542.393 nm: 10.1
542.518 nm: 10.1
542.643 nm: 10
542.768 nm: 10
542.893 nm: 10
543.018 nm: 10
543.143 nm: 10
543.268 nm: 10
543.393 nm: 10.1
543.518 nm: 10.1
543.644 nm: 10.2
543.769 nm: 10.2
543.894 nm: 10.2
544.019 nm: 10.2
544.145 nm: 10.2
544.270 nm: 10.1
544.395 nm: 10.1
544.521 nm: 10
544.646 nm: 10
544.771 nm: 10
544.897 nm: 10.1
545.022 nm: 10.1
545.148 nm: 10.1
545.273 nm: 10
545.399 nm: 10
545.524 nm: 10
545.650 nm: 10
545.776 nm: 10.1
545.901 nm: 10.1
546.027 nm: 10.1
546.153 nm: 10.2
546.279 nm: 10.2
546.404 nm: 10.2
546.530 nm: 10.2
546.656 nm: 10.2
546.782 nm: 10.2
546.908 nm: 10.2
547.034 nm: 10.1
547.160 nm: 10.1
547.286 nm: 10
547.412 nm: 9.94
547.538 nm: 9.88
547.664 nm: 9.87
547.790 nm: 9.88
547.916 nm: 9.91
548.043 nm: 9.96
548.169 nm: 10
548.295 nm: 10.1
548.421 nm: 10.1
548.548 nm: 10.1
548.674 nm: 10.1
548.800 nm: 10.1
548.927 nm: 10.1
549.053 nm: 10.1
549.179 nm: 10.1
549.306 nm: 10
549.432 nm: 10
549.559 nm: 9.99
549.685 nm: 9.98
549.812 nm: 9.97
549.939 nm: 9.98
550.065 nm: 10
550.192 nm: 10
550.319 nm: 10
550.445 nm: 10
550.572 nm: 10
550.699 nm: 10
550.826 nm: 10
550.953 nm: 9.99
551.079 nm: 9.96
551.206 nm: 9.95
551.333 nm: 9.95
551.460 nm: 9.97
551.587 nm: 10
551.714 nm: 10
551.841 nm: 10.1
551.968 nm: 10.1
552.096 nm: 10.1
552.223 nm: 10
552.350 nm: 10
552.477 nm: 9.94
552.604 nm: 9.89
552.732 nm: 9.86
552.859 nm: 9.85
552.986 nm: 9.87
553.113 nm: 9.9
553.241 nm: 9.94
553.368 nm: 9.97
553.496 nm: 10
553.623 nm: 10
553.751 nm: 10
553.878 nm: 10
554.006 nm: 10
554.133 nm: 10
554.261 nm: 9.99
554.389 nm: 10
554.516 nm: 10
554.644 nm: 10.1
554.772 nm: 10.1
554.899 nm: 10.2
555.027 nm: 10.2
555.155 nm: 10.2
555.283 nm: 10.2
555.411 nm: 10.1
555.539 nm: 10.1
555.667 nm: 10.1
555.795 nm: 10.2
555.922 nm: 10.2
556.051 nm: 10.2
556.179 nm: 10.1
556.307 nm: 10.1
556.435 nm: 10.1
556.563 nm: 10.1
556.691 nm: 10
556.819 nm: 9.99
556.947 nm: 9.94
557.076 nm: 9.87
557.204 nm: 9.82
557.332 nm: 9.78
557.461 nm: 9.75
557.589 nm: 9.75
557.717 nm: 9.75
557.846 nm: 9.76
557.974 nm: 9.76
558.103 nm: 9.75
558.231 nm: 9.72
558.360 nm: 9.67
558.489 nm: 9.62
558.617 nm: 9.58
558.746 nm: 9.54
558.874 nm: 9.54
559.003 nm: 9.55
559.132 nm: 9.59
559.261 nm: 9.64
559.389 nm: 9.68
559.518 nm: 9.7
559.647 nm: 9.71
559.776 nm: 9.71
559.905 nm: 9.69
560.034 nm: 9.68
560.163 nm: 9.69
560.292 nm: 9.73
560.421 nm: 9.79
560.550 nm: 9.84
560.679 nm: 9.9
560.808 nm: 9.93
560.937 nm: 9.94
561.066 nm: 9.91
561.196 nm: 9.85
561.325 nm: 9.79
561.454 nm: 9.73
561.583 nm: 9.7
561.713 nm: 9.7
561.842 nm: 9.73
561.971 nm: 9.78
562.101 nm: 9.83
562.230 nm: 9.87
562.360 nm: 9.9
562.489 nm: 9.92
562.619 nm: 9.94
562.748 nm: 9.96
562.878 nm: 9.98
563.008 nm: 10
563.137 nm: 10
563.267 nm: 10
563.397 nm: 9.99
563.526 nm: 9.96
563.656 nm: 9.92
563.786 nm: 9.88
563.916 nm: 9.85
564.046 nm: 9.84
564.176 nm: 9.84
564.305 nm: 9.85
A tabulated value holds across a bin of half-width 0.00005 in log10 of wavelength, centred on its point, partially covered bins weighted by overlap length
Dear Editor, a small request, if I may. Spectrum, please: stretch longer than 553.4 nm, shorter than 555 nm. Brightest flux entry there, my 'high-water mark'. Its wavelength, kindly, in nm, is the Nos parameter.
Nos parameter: 554.899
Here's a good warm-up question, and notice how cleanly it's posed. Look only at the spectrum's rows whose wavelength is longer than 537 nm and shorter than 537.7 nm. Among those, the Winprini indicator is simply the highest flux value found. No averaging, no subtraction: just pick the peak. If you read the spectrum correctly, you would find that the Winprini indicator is 10.2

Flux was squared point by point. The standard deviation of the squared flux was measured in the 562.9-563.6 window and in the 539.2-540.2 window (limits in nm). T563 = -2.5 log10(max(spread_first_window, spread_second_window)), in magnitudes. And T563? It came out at -0.3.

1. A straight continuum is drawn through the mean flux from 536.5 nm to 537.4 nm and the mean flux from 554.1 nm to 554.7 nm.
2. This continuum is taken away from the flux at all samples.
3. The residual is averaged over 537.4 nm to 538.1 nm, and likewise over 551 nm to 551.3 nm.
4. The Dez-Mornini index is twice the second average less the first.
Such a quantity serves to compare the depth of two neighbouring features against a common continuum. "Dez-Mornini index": -0.4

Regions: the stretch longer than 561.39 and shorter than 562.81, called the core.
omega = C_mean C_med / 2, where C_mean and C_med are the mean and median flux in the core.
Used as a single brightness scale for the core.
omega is 48.3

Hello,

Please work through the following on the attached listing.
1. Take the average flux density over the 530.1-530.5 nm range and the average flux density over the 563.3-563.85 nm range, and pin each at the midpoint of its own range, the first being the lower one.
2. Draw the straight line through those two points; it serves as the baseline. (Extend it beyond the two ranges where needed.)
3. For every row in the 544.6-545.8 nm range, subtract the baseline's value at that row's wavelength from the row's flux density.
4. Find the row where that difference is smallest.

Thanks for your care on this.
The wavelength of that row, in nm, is 544.646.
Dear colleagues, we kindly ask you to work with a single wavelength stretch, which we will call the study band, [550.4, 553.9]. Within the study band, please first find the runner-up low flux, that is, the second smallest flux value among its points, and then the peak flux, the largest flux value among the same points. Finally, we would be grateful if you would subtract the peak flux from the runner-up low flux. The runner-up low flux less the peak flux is -0.24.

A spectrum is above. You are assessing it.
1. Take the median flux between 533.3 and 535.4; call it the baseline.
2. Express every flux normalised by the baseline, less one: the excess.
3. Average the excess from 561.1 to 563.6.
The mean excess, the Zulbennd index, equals -0.022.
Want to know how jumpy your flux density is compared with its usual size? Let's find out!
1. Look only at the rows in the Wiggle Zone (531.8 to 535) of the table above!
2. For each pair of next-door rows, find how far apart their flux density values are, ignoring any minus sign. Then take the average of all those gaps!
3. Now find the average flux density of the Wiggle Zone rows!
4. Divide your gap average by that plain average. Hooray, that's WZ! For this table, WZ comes 0.0058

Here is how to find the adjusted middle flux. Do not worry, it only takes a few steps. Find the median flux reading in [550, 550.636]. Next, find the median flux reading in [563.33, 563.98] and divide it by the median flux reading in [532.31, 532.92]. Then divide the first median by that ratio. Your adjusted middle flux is 9.7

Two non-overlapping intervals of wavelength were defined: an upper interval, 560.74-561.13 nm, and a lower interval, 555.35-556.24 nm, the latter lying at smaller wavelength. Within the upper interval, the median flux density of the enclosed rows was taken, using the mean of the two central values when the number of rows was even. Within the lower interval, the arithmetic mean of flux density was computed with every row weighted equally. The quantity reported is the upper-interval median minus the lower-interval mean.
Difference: -0.21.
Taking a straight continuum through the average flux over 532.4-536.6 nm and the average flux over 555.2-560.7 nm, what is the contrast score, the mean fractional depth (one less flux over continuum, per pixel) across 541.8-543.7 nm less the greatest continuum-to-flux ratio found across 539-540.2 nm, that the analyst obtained -1.02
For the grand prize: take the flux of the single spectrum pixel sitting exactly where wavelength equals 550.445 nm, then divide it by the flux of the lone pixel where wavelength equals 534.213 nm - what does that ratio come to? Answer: 1.00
